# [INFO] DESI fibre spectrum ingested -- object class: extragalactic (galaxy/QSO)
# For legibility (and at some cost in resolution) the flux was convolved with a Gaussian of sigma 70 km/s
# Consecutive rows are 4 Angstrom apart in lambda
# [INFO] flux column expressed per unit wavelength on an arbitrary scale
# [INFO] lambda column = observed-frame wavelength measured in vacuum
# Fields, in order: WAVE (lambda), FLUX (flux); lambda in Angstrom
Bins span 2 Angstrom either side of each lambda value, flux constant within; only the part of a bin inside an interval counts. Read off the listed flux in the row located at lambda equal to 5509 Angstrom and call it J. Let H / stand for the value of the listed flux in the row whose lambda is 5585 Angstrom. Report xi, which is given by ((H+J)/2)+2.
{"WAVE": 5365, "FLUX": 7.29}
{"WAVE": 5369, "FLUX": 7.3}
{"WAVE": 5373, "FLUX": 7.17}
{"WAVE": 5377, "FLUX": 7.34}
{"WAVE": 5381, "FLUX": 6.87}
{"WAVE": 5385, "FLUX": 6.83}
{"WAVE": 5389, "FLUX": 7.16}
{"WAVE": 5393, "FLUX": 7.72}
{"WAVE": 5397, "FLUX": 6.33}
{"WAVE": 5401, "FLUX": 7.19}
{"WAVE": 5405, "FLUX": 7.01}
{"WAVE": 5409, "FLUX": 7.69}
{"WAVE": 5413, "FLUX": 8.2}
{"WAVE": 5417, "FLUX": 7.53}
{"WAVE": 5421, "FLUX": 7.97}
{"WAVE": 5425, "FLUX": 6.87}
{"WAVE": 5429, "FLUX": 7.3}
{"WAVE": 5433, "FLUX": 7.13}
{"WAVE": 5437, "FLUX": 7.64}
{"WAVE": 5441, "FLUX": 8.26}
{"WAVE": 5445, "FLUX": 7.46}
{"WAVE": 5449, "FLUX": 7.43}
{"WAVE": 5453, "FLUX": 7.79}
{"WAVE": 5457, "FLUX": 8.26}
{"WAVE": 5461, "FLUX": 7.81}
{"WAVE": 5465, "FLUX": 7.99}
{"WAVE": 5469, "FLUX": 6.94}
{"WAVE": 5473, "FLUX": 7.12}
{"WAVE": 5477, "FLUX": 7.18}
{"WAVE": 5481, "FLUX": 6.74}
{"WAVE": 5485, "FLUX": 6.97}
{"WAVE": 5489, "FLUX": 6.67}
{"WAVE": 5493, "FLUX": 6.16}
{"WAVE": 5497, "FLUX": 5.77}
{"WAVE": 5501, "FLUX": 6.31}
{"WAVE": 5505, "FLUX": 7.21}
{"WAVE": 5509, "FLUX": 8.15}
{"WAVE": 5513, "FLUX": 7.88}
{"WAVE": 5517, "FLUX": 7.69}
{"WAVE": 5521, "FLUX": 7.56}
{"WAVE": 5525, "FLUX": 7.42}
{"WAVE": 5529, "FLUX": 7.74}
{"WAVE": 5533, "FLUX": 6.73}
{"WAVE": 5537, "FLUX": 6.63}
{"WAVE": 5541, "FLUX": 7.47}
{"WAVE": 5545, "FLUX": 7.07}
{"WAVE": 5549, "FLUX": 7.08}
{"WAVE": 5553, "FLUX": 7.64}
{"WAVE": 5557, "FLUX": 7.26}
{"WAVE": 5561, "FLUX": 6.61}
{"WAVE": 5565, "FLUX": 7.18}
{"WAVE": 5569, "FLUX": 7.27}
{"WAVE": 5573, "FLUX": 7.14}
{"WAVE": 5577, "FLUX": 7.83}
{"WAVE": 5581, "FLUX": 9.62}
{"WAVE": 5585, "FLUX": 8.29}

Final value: 10.2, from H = 8.29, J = 8.15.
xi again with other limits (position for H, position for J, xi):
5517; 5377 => 9.5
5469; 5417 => 9.2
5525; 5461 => 9.6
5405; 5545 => 9.0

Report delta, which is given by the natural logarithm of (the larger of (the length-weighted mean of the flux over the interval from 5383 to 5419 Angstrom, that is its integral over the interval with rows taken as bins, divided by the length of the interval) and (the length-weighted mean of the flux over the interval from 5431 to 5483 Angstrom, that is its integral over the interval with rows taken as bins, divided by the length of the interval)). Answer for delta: 2.02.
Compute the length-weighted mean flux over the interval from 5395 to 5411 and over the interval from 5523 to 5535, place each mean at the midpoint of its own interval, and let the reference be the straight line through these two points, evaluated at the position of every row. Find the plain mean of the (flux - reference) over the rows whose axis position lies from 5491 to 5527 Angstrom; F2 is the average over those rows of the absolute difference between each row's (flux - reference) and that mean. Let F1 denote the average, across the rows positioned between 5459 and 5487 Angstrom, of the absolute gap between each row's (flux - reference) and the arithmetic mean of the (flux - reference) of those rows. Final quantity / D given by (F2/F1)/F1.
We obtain 4.7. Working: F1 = 0.38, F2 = 0.68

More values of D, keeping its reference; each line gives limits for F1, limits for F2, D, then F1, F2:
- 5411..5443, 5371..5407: 1.7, 0.40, 0.28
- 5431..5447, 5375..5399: 3.4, 0.33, 0.37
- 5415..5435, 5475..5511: 5.0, 0.32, 0.52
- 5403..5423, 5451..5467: 1.5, 0.32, 0.16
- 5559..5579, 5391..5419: 6.3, 0.27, 0.45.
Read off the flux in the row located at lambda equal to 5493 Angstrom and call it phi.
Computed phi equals 6.16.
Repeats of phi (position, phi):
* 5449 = 7.43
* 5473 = 7.12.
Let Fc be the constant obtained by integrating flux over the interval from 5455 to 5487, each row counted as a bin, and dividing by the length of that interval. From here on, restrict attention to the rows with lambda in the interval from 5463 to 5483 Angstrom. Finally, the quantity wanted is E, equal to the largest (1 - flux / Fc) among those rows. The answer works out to 0.09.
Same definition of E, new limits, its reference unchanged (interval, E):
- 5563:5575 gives 0.03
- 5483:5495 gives 0.16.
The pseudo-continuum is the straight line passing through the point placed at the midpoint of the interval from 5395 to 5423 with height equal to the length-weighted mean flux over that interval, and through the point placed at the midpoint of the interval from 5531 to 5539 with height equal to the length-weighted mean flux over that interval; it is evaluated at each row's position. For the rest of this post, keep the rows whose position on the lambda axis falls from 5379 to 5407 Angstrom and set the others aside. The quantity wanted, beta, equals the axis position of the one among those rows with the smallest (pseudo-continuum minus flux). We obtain 5393 Angstrom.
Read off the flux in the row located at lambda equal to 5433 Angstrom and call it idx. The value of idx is 7.13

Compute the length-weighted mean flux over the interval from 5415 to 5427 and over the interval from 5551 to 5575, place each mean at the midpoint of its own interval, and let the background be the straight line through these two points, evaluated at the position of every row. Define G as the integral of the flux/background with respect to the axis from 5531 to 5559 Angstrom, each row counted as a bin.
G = 27.6 Angstrom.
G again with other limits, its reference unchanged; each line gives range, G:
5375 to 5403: 26.3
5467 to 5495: 26.0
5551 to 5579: 28.4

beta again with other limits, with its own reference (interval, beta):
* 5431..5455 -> 5441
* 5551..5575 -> 5553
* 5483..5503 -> 5485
